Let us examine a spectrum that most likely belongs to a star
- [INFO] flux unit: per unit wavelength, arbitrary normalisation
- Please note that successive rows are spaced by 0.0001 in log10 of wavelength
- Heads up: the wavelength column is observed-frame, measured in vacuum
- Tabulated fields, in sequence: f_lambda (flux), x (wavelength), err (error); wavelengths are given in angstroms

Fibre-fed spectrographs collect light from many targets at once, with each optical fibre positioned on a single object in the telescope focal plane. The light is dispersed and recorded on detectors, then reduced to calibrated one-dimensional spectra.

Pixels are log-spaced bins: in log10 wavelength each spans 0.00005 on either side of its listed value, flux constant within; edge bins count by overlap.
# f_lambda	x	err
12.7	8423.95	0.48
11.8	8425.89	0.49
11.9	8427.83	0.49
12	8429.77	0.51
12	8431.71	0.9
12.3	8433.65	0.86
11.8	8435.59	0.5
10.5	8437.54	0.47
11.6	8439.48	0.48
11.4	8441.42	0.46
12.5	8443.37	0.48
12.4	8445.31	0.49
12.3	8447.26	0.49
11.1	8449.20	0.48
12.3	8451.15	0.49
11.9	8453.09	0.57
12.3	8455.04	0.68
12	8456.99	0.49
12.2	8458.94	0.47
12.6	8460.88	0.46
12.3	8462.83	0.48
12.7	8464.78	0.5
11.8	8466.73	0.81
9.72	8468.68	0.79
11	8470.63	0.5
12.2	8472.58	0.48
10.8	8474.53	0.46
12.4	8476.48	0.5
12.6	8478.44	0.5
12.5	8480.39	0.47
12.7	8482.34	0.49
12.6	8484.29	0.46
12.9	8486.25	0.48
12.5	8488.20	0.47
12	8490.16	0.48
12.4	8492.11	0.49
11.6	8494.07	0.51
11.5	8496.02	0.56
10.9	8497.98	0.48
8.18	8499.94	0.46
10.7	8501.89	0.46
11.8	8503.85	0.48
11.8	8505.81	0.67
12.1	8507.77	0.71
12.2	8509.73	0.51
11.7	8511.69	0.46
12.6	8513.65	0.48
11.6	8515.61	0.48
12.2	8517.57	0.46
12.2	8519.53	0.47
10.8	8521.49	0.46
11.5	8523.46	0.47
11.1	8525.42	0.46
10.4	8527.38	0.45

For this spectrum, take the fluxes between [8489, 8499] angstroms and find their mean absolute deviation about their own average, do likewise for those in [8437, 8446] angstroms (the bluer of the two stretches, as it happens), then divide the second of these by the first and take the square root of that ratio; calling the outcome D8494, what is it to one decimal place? 1.2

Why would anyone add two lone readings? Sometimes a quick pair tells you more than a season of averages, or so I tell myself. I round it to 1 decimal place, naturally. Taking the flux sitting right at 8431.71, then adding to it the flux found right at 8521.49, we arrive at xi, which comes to 22.8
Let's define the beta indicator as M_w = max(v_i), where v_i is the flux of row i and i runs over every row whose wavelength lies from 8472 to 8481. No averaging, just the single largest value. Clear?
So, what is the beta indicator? 12.6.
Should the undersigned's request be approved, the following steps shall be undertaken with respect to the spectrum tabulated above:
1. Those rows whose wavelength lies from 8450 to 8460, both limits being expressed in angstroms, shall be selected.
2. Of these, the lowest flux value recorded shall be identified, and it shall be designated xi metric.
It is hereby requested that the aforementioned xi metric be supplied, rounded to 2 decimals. 11.90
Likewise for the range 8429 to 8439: 10.50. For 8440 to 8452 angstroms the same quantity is 11.10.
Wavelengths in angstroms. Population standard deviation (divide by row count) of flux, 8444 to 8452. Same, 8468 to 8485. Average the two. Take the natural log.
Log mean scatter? -0.3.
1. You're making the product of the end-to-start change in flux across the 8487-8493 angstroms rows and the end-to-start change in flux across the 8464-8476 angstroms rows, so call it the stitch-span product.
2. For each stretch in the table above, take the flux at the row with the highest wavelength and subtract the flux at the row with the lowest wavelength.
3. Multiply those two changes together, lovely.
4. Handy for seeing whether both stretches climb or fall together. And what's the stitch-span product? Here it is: 0.2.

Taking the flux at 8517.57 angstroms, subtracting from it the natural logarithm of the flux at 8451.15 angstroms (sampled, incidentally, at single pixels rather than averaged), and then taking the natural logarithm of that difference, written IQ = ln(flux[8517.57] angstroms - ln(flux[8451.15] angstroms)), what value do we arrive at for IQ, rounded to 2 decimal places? 2.27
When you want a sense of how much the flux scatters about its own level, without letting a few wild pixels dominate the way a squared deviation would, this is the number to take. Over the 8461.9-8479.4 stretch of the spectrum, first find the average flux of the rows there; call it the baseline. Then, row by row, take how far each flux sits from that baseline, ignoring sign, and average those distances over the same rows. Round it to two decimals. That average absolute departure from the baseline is 0.81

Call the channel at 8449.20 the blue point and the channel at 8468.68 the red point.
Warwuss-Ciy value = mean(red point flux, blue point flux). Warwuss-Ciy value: 10.4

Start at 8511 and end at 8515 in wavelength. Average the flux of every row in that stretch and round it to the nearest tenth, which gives 12.1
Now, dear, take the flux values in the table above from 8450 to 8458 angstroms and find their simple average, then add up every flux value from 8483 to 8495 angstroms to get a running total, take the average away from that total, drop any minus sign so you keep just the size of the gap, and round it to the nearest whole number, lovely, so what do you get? 62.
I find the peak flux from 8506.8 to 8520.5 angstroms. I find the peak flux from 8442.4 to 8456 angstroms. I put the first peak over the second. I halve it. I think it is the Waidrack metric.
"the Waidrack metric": 0.504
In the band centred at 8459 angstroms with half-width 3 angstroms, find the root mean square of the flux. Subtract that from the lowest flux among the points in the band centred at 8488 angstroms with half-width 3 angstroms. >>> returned -0.3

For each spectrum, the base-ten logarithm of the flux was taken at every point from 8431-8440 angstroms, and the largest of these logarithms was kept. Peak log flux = 1.09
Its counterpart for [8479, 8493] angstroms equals 1.11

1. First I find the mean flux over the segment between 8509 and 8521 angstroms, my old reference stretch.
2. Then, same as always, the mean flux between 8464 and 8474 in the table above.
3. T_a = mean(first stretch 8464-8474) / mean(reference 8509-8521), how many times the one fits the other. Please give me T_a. 0.950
